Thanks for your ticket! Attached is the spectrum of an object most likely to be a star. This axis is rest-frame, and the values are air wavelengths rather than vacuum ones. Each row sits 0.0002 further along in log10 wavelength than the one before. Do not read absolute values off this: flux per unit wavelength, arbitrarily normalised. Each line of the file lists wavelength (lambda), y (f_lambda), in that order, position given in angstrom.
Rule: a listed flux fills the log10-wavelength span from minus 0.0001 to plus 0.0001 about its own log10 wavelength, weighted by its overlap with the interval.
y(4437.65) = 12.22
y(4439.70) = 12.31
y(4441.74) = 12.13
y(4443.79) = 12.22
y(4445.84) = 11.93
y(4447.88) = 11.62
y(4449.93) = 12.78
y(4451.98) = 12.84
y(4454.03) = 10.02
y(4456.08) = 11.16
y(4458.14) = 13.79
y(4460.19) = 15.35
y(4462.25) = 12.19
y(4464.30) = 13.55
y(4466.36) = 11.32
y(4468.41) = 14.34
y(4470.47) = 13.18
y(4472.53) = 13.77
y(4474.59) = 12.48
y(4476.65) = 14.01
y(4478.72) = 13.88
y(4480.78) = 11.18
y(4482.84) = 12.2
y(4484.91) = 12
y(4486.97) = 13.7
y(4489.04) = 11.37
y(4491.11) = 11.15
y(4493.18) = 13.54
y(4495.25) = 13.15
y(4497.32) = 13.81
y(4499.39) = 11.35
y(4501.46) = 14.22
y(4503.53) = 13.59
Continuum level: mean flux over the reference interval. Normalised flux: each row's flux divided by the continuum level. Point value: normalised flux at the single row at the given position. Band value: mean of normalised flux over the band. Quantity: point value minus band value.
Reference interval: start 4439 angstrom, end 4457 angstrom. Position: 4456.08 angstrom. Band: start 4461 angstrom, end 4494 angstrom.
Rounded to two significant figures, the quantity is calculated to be -0.13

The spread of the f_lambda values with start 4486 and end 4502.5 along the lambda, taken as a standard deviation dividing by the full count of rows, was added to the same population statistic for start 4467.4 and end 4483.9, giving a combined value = 2.21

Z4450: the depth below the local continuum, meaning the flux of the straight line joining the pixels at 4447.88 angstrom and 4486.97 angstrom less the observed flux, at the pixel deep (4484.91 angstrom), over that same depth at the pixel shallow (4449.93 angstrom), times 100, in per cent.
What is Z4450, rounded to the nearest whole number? -151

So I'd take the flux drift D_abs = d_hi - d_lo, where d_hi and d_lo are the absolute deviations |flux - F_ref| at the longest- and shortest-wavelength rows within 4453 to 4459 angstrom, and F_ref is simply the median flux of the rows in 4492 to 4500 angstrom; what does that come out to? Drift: -2.9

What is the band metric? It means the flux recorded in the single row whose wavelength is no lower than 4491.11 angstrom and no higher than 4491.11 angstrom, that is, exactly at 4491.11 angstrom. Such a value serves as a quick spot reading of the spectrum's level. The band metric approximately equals 11.15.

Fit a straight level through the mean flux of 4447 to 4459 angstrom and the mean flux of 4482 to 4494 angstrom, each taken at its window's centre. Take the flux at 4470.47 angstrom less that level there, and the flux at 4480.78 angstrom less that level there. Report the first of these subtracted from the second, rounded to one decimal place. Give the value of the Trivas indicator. -2.1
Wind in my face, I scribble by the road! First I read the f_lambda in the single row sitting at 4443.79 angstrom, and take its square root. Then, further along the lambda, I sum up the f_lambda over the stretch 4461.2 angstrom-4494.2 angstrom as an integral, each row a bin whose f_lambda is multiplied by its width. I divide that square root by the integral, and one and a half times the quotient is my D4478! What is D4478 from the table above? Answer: 0.0125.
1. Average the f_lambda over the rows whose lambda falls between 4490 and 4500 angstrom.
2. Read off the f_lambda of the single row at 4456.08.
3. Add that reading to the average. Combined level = 23.8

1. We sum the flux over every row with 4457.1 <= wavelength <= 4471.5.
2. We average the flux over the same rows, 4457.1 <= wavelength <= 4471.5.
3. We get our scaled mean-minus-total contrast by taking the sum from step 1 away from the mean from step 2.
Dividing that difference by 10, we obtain -8.0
